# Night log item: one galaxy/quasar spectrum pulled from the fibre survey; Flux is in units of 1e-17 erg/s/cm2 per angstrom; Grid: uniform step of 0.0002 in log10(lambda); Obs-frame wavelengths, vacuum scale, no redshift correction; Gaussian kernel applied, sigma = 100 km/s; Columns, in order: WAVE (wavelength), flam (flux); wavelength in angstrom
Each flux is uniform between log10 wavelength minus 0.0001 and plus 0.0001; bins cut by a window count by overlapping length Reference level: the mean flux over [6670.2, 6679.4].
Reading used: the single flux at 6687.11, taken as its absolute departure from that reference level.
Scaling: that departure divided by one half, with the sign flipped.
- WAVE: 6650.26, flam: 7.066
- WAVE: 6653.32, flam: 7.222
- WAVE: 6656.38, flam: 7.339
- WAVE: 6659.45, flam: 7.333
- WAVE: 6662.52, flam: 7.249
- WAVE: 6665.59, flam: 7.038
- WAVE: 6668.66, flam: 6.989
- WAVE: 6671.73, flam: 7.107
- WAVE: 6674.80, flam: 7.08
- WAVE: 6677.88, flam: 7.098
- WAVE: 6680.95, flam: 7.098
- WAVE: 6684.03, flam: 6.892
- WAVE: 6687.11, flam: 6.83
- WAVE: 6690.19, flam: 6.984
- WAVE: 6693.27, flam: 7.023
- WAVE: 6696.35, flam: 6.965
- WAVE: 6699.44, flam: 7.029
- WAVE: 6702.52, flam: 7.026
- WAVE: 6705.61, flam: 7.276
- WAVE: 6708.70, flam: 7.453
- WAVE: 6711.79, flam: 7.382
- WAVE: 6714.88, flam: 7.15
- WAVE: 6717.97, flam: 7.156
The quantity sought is -0.5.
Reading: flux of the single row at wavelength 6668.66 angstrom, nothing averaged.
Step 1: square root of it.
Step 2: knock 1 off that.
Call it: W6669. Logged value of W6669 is 1.644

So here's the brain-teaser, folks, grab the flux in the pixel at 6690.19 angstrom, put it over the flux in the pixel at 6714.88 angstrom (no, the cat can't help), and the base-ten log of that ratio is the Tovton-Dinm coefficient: -0.010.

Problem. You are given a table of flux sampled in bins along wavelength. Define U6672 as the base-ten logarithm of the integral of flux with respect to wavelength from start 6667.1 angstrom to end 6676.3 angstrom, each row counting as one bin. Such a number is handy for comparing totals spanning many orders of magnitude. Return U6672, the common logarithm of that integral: 1.81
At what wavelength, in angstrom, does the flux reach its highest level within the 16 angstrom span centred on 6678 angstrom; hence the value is 6671.73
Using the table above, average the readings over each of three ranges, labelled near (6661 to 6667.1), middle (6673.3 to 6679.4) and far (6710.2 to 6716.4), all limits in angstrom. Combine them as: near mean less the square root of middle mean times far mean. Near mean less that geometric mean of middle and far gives -0.033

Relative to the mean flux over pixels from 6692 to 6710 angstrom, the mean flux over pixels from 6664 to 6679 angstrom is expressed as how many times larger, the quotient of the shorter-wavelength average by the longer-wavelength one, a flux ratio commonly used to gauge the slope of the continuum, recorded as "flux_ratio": 0.99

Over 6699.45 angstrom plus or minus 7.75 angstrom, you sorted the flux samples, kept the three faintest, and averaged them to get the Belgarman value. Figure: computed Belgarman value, 7.00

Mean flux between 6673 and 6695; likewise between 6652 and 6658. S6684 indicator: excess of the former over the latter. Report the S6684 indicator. -0.3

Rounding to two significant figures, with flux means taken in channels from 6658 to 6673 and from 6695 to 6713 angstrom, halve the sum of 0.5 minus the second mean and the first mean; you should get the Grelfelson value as 0.23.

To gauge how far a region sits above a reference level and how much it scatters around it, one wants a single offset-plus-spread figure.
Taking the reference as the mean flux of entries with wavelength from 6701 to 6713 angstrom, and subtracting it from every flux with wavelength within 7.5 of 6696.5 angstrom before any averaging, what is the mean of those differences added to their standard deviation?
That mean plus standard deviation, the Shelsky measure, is -0.25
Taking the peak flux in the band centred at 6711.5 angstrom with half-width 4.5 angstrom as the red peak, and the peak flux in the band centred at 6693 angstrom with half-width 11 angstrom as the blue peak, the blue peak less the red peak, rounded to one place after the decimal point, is -0.4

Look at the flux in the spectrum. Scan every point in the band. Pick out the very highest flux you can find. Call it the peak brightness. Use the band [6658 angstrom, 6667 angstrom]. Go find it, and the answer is 7.333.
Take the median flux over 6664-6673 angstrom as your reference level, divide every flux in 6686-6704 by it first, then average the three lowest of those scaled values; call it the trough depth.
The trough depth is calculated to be 0.984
